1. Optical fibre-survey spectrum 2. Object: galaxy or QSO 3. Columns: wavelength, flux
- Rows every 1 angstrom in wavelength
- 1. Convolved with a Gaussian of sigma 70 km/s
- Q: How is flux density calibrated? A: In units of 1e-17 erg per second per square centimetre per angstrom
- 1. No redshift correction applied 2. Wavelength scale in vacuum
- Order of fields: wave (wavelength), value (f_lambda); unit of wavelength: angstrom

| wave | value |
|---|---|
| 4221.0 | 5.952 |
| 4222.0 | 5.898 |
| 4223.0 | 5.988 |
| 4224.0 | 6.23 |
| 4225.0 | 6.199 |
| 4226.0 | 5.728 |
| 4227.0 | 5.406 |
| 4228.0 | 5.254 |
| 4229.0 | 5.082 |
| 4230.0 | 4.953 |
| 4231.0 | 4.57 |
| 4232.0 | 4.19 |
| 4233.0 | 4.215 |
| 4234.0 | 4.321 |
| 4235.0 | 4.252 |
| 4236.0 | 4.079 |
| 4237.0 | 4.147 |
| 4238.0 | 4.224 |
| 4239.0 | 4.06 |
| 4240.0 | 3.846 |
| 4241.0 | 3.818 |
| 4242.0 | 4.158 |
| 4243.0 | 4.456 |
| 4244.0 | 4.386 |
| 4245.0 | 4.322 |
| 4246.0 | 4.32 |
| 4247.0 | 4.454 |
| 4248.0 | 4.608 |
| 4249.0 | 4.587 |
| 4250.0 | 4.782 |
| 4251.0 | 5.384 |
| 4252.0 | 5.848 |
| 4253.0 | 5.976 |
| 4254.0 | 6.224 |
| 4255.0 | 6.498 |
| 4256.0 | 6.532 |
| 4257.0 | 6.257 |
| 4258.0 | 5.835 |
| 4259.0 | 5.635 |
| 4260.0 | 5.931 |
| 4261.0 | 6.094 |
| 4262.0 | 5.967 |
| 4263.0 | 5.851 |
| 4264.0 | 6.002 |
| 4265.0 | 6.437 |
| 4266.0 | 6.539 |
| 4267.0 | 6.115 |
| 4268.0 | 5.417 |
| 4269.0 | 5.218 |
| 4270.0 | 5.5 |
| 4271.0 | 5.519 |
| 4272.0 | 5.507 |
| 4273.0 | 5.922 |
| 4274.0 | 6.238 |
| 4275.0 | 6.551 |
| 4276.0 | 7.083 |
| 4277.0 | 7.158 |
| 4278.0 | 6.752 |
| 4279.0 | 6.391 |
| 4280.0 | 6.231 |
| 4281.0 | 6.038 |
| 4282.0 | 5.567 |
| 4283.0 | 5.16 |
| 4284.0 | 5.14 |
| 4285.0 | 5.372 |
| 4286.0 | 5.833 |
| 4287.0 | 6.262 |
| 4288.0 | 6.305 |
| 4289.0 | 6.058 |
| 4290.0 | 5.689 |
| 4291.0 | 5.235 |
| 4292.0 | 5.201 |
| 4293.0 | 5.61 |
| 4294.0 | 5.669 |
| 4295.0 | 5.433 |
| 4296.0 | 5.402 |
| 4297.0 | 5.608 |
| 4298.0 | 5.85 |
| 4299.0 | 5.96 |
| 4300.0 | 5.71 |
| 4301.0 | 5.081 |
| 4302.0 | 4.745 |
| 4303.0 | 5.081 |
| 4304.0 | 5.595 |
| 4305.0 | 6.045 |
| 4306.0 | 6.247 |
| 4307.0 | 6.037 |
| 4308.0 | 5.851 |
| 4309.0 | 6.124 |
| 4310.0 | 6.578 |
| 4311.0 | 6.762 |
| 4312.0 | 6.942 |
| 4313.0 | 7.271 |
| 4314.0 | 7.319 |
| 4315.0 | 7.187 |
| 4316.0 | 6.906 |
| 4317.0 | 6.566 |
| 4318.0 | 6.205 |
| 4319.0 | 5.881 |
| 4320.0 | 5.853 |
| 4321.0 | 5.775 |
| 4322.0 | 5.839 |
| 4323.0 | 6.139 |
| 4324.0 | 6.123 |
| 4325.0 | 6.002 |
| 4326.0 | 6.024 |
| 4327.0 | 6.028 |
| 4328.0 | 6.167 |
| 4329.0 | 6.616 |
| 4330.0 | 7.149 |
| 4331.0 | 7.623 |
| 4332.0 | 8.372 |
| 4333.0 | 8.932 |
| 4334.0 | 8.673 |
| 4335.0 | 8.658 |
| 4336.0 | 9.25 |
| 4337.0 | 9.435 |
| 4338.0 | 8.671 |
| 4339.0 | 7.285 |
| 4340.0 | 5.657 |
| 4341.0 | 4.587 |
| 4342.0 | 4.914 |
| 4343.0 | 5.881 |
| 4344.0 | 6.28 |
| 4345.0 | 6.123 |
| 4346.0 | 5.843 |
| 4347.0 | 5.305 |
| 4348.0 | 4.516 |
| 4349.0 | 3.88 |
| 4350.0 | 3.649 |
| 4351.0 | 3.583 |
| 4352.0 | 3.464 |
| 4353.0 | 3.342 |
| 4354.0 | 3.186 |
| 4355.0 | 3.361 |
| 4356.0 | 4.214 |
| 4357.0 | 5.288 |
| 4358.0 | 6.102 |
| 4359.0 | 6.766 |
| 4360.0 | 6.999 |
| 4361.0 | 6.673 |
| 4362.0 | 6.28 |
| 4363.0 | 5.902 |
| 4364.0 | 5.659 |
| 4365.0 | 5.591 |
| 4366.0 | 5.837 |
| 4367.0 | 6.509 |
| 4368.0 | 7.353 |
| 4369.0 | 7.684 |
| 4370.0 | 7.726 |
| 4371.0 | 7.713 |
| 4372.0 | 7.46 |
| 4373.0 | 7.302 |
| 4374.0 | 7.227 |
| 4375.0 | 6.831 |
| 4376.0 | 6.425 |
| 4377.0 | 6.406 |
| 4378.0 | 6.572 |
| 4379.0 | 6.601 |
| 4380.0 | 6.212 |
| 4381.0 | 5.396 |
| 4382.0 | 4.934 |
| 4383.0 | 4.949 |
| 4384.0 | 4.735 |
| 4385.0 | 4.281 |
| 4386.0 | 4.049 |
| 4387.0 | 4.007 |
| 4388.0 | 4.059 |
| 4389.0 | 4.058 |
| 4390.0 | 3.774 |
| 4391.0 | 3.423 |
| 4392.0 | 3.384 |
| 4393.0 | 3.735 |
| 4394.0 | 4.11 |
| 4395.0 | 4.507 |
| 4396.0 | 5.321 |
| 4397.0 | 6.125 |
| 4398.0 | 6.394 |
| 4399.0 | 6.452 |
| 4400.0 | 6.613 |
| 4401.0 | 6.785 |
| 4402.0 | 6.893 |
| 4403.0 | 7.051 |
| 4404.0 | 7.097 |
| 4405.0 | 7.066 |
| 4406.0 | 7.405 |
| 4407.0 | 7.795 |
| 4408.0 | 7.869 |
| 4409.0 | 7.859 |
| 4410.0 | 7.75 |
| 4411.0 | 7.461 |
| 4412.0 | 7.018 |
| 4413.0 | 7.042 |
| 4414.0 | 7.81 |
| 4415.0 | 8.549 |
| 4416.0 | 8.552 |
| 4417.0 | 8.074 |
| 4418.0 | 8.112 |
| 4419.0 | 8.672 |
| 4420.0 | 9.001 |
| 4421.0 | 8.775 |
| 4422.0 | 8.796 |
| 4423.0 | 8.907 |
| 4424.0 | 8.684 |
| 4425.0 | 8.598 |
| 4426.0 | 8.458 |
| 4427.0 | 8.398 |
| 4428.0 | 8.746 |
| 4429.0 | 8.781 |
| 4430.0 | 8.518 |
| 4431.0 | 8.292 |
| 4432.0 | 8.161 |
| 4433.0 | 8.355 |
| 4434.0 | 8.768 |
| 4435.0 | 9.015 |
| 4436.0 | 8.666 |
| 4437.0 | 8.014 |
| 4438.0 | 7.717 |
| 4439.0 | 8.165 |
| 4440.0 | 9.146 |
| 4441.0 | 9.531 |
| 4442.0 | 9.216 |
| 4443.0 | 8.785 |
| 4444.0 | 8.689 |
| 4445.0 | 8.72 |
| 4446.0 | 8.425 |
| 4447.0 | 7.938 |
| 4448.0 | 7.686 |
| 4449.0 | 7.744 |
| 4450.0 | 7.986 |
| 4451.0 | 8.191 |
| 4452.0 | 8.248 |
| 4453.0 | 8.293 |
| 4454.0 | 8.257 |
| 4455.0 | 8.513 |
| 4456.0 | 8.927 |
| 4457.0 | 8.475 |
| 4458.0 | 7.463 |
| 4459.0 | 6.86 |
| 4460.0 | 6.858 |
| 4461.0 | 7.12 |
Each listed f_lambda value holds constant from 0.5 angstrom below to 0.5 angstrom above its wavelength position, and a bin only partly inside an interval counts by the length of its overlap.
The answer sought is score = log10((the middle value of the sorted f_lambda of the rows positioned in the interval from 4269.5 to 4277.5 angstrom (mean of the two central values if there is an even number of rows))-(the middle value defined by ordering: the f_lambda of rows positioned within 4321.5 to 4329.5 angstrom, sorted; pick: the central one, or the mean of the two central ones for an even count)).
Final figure -2.3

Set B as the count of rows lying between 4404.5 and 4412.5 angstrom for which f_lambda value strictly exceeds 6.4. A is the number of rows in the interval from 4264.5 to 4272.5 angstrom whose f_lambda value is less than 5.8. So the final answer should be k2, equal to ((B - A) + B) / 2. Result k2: 5.5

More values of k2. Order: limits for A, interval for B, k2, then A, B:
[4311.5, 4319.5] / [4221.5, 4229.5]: 0.0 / 0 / 0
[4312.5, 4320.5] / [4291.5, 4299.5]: 0.0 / 0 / 0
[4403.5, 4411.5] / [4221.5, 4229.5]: 0.0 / 0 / 0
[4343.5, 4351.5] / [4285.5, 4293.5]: -2.5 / 5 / 0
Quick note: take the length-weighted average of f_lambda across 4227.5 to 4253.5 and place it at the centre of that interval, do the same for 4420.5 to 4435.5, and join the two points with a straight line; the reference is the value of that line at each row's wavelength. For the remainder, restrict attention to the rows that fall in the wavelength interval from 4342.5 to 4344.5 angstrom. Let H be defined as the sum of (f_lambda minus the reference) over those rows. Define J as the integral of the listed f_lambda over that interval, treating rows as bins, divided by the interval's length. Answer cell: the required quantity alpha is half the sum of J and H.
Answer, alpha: 2.3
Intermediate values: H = -1.4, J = 6.1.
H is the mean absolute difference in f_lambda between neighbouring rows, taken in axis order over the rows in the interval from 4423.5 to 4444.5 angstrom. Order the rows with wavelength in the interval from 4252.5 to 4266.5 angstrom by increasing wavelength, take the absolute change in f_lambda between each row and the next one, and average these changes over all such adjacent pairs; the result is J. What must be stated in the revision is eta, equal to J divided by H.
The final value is 0.7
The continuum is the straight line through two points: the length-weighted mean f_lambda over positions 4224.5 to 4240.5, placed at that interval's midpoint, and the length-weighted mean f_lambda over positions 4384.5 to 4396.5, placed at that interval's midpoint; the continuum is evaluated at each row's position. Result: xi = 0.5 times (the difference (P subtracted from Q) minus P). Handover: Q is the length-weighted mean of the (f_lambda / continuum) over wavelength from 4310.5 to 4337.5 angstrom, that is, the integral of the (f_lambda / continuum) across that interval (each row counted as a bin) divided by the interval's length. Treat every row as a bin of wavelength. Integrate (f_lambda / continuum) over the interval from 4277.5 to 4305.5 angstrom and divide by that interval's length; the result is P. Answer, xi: -0.47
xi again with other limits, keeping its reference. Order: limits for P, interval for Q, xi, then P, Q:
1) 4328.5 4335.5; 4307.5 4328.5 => -1.14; 1.87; 1.47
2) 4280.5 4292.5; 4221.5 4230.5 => -0.67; 1.27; 1.20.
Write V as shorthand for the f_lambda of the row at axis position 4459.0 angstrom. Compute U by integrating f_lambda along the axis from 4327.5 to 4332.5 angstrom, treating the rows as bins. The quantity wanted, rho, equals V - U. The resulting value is -29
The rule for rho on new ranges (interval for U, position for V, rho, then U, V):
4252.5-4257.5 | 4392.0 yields -28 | 31.5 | 3.384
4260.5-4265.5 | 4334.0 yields -22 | 30.4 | 8.673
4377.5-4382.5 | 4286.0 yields -24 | 29.7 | 5.833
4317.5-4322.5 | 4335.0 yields -21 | 29.6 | 8.658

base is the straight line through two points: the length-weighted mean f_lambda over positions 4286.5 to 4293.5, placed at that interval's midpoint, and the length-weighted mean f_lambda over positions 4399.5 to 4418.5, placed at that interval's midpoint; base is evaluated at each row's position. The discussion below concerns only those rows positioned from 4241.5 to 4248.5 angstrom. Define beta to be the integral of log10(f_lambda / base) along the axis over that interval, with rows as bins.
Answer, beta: -0.5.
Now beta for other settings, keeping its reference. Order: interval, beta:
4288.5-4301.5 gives -0.3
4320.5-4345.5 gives 0.6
